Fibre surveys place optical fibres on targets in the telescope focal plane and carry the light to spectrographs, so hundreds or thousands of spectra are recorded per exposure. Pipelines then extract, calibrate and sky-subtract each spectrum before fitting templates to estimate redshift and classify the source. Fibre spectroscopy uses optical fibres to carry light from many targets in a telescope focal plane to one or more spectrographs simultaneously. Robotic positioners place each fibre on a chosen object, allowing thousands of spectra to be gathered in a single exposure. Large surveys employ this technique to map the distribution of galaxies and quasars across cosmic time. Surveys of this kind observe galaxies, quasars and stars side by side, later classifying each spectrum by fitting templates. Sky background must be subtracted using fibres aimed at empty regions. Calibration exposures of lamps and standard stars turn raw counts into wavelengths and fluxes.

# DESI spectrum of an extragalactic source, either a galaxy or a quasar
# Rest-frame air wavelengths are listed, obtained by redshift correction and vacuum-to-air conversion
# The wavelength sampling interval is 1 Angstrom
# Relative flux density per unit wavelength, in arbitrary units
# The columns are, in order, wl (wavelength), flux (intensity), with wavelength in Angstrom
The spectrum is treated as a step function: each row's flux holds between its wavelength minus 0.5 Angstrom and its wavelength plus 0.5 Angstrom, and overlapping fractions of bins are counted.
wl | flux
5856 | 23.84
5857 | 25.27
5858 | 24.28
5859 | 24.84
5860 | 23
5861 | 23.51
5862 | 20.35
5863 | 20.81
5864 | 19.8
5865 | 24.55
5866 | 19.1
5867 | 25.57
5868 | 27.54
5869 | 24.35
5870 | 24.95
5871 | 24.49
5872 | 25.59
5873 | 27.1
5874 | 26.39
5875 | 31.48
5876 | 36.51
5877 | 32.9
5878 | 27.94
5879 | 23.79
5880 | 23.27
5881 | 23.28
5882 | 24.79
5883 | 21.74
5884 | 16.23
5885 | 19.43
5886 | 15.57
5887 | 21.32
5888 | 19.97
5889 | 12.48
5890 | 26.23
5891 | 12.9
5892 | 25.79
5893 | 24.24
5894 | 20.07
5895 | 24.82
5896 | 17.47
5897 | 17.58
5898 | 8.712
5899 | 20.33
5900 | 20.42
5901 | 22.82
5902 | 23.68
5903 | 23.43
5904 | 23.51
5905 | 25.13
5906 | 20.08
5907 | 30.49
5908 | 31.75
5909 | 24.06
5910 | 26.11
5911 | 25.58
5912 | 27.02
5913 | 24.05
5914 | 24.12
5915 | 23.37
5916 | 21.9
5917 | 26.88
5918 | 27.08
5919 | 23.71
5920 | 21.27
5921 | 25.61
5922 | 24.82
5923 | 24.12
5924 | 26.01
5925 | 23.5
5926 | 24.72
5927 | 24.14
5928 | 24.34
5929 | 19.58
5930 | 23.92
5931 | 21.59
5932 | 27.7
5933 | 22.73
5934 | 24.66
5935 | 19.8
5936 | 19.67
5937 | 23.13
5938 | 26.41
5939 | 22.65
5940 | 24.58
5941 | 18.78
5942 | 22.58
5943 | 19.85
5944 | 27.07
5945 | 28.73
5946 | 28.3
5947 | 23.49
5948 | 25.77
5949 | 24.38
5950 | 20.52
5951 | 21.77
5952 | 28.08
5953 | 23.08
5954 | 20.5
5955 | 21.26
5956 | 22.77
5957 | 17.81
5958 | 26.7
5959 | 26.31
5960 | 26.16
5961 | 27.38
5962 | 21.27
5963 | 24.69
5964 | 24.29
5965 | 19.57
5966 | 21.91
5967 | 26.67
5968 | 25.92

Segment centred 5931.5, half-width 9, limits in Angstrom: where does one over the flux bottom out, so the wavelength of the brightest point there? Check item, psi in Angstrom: 5932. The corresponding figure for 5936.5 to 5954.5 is 5945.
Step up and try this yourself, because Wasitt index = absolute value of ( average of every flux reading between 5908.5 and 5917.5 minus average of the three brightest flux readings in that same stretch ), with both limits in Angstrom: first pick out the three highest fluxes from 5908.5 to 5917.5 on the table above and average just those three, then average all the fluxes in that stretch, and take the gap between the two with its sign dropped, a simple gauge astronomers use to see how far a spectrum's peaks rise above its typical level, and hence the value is 1.9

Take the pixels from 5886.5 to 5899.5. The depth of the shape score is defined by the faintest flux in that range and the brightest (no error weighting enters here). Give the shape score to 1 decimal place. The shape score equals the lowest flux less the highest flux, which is -17.5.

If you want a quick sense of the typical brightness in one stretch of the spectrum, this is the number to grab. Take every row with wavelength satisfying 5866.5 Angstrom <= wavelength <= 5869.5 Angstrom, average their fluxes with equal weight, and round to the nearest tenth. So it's 25.8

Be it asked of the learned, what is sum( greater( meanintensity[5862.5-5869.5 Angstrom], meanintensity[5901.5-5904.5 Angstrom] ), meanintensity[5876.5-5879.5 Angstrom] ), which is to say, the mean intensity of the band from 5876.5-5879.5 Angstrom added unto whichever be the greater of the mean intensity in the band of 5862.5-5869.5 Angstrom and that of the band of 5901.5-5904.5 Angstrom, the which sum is 52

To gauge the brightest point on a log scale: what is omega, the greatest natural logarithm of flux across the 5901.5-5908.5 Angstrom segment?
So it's 3.46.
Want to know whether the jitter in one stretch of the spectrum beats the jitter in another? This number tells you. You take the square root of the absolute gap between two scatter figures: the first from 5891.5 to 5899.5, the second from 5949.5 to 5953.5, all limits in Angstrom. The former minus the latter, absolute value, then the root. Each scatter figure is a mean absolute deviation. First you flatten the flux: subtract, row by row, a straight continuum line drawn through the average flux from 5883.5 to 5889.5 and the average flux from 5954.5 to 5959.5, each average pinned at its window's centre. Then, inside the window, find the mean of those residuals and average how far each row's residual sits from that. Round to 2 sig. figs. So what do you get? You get 1.3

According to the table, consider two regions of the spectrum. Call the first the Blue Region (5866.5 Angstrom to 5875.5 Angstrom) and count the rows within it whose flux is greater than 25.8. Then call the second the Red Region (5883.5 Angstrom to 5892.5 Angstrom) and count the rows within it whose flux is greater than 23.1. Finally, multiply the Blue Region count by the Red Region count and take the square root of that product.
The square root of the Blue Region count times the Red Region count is 2.8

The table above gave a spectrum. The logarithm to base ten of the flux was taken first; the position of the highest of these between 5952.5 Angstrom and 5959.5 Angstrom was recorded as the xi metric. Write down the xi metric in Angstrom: 5958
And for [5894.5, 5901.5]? 5895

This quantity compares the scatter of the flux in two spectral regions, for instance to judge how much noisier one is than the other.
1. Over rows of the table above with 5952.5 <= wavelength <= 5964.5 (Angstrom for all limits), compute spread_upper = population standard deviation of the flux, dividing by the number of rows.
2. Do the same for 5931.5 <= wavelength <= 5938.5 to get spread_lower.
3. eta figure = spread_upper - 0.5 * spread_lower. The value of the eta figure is 1.4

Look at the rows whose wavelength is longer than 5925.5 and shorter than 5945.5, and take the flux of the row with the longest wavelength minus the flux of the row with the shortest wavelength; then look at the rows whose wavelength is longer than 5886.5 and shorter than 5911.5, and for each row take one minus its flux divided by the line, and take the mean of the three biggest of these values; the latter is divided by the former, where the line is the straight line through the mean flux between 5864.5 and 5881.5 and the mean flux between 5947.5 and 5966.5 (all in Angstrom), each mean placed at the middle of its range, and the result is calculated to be 0.14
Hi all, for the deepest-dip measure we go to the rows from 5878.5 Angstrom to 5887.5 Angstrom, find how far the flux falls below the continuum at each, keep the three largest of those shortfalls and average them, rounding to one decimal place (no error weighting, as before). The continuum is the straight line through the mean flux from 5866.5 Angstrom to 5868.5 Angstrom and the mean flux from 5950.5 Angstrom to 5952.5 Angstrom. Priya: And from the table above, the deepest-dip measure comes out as 9.1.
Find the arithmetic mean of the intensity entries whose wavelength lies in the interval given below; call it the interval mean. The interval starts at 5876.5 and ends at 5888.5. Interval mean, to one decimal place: 22.5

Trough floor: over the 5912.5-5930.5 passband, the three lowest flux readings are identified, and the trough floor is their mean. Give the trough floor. 20.9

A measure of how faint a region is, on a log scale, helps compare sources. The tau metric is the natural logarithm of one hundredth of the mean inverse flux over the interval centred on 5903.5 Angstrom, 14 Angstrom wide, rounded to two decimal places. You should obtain -7.64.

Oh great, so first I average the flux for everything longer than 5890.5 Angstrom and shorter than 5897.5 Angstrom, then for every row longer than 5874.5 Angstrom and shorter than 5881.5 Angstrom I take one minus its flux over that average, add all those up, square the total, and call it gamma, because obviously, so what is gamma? 7.6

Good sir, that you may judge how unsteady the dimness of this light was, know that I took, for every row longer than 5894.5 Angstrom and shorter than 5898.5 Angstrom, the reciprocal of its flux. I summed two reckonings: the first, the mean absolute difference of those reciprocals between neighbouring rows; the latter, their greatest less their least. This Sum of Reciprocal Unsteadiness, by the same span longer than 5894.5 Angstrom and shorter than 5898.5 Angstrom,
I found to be 0.100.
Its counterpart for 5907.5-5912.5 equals 0.014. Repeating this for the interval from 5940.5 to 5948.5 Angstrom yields 0.024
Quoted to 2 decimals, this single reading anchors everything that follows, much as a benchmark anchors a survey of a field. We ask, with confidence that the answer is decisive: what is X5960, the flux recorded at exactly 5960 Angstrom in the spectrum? 26.16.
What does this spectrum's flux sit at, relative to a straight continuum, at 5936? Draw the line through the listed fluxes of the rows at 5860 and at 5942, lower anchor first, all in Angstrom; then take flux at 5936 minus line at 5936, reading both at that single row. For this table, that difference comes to -3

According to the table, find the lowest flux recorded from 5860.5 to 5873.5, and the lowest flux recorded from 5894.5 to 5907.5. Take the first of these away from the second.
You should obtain -10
